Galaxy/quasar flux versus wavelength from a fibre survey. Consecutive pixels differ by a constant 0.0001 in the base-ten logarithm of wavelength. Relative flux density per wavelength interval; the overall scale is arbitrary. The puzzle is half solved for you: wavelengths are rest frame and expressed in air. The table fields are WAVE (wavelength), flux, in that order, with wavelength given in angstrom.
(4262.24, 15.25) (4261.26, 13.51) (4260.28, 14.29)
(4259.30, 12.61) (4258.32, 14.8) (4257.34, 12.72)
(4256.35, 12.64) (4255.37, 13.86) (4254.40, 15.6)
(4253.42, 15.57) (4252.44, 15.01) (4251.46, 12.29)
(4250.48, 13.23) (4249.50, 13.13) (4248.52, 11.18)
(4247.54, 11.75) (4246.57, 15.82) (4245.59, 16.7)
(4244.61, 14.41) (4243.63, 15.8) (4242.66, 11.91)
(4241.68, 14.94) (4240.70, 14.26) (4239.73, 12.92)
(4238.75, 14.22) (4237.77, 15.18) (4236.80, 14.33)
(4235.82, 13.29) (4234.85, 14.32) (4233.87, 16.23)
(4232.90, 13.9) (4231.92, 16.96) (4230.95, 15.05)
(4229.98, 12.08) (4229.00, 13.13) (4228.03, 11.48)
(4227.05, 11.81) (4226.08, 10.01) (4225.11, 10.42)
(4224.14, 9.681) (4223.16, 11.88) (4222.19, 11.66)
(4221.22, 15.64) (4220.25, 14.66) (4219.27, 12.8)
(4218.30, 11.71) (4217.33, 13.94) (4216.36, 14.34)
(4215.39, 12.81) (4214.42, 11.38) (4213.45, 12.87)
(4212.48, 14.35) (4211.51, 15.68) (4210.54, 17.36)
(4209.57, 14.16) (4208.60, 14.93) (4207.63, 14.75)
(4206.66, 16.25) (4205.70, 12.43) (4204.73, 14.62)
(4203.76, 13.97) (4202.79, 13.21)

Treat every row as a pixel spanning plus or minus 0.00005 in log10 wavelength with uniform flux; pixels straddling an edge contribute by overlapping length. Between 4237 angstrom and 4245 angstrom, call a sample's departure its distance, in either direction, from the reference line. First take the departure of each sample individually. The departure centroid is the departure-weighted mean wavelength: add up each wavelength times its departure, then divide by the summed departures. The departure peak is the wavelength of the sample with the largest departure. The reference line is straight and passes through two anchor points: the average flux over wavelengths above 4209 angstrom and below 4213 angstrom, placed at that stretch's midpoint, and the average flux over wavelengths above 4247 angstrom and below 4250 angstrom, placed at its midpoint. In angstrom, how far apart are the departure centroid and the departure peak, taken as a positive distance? 2.0 angstrom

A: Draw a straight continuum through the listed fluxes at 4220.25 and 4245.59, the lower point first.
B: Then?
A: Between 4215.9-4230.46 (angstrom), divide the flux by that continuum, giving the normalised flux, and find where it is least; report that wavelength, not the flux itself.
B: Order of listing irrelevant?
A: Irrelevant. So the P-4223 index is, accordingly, 4224.14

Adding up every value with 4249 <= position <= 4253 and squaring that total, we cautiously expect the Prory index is 2879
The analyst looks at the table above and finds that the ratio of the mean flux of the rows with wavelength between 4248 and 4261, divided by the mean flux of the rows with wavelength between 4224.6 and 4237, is 1.02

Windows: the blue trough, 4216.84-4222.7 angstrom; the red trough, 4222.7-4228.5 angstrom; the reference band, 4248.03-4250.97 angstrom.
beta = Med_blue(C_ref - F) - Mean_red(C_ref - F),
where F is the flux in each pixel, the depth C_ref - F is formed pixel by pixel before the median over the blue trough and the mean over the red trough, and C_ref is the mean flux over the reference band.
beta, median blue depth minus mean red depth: -2.5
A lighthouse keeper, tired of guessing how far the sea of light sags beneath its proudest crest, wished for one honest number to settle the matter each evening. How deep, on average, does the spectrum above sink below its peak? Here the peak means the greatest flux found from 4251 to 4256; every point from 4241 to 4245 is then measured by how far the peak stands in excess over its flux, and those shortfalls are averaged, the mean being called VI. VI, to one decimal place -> 1.3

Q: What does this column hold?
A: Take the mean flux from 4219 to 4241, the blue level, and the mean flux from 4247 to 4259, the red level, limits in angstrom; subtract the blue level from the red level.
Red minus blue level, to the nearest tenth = 0.2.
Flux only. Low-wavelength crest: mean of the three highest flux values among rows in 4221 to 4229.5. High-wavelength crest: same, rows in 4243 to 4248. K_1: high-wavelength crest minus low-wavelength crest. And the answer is 2.6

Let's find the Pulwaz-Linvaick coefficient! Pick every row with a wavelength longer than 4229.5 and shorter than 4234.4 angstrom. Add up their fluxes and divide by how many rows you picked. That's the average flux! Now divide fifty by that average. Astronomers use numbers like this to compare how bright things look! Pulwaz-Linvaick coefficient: 3.37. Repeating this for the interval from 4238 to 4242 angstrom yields 3.55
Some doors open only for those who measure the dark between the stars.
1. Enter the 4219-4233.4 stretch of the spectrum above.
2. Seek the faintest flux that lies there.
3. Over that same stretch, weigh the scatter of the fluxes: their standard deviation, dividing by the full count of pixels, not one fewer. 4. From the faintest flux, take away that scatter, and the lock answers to 7.6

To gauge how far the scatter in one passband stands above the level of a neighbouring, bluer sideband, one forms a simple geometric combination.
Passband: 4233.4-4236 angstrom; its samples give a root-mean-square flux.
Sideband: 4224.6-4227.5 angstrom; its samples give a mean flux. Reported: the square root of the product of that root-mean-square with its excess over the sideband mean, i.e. 7.6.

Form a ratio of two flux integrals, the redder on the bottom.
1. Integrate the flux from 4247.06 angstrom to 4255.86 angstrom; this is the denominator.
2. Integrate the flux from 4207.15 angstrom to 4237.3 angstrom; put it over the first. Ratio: 3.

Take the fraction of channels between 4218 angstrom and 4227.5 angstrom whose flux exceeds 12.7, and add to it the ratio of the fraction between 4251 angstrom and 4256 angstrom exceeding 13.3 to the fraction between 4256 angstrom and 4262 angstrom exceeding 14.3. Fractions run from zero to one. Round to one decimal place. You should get 5.1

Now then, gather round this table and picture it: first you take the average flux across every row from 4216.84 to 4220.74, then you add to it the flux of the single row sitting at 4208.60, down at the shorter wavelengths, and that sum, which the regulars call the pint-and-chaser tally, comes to 28.2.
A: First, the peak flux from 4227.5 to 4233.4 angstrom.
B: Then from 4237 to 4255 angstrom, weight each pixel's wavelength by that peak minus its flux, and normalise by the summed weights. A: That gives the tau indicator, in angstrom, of 4246.1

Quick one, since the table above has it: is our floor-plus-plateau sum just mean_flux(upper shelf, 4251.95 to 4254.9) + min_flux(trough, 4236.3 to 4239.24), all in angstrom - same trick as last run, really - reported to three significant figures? 29.6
